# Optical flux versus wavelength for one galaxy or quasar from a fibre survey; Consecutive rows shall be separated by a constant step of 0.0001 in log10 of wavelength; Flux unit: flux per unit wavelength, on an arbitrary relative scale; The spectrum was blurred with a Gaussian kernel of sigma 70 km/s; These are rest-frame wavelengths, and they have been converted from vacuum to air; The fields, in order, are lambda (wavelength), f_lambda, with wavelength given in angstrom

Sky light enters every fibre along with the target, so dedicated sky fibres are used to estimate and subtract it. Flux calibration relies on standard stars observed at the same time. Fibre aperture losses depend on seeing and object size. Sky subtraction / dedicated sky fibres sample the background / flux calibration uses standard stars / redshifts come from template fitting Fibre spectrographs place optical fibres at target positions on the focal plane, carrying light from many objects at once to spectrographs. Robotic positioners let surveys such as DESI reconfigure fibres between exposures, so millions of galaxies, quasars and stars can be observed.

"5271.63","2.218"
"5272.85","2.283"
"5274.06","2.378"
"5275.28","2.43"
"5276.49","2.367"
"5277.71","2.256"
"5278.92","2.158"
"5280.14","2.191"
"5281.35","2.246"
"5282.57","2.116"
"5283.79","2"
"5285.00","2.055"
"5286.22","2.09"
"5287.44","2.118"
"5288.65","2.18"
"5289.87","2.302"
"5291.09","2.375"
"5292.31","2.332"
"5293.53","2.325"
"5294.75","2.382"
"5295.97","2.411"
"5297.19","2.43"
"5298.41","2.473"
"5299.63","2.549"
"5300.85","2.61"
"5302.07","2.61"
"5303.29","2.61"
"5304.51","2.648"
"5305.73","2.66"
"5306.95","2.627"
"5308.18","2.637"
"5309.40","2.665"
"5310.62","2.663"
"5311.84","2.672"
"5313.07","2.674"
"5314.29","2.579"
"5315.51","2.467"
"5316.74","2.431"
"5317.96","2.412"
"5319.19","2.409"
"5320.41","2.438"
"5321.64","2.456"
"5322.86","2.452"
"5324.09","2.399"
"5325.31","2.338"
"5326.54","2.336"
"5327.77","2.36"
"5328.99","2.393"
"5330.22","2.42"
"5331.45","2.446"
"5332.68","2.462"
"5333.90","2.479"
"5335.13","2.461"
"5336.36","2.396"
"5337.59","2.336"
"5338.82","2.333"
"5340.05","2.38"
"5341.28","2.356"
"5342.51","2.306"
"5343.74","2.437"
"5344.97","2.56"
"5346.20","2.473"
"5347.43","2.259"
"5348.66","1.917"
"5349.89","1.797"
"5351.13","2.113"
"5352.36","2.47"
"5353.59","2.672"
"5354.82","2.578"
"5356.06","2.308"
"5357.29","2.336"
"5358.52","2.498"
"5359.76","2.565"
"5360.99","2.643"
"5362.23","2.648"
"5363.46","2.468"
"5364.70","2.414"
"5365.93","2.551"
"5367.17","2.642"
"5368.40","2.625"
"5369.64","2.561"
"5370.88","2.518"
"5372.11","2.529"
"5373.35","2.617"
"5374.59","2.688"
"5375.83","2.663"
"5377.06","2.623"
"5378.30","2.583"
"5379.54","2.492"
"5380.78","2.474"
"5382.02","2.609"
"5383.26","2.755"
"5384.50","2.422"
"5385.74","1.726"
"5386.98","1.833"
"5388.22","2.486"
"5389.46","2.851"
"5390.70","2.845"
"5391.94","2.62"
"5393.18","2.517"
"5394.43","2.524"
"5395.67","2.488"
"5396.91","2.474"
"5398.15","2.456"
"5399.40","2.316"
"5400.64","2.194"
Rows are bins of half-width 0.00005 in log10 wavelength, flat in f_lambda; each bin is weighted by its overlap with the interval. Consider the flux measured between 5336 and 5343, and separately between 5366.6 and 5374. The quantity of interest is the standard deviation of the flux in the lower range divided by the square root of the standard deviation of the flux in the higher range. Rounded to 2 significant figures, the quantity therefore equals 0.14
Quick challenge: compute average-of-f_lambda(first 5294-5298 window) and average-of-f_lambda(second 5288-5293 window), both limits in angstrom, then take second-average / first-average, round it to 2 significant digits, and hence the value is 0.95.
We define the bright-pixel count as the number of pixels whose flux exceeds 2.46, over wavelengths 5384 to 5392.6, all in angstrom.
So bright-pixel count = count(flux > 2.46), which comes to 4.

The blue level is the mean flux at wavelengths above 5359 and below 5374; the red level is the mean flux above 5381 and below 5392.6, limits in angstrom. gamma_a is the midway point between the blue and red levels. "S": 2.51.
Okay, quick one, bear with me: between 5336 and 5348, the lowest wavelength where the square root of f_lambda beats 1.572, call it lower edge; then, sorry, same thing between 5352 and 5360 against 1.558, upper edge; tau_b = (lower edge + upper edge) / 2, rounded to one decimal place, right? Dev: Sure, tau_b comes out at 5348.7 angstrom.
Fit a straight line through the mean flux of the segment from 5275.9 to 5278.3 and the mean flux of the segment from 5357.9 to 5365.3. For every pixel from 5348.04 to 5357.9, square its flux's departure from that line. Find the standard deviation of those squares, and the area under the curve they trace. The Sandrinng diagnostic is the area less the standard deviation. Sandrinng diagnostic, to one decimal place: 1.2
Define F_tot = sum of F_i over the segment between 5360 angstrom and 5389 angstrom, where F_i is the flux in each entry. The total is 57.6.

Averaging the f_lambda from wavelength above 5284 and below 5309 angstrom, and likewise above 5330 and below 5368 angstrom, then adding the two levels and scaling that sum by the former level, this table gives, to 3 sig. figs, 11.7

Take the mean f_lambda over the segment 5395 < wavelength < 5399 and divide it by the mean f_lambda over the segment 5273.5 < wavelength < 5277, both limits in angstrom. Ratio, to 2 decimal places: 1.03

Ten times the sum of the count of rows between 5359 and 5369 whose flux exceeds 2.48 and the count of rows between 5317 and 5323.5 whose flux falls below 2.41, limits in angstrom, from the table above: 70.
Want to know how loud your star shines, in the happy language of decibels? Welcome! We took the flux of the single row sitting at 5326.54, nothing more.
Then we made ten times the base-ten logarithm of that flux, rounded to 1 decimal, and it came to 3.7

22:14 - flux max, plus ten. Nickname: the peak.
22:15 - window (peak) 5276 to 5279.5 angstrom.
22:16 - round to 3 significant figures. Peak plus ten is 12.4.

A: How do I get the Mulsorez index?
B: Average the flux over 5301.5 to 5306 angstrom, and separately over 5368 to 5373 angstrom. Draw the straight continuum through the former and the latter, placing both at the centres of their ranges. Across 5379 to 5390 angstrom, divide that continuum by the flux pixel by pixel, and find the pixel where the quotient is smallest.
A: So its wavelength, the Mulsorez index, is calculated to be 5389.46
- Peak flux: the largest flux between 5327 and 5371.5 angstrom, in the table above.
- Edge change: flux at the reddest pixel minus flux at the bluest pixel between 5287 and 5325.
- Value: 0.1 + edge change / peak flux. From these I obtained 0.21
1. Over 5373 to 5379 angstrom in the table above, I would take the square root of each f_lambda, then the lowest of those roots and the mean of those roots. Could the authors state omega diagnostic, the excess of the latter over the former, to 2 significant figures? 0.016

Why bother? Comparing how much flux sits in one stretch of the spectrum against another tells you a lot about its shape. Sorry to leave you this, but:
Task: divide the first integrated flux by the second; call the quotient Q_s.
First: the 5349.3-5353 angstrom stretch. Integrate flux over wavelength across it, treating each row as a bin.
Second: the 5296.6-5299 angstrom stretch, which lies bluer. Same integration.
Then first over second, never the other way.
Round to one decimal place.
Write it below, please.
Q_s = 1.3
